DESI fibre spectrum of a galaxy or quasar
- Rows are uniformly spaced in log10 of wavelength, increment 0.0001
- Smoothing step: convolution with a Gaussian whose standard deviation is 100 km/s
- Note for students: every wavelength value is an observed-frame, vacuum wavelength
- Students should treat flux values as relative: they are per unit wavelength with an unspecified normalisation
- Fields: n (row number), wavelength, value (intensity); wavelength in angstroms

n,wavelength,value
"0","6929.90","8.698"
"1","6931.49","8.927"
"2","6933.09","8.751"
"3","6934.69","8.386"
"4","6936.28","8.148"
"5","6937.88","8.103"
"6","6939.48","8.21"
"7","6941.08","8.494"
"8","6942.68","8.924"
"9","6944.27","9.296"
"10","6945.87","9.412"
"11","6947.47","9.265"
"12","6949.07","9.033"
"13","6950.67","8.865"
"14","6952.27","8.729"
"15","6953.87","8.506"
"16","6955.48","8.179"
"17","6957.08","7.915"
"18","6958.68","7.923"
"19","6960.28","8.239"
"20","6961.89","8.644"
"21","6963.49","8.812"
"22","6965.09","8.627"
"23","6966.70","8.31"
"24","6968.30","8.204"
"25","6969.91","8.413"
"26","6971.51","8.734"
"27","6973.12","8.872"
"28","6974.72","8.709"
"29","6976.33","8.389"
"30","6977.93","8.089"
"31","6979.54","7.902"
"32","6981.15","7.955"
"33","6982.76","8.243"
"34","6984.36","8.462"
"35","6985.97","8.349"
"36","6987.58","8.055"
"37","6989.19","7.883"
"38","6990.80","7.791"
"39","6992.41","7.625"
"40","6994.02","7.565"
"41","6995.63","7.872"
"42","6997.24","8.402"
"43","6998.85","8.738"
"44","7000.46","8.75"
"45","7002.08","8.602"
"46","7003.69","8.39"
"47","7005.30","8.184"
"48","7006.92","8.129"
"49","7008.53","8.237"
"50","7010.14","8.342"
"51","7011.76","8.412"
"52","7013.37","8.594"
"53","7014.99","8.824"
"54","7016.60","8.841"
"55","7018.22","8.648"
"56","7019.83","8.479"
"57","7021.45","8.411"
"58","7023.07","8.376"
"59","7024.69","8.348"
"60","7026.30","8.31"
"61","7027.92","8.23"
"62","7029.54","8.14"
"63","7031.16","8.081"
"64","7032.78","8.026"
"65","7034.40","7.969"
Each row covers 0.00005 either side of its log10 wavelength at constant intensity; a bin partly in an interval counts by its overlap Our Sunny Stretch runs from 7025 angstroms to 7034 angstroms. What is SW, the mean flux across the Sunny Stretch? 8.16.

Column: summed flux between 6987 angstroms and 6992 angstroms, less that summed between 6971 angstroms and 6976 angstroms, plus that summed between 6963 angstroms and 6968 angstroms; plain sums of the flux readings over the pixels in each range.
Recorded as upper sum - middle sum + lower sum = 23.2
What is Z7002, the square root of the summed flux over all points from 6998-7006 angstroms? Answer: 6.53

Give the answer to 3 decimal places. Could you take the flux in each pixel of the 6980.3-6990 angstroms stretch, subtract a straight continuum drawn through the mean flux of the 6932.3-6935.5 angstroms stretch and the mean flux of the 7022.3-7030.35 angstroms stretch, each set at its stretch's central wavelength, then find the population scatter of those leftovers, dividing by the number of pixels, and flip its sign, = -0.208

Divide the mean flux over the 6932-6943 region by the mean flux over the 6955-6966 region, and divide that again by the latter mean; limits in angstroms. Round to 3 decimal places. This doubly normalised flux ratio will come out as 0.121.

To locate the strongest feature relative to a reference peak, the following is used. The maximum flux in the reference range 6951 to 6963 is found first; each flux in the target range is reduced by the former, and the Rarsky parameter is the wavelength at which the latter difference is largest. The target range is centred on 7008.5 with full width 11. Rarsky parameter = 7013.37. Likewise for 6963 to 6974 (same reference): 6973.12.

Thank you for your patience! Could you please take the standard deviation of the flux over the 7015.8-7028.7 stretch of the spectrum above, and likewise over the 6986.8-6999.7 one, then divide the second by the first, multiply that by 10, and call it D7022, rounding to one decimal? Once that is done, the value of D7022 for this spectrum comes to 20.0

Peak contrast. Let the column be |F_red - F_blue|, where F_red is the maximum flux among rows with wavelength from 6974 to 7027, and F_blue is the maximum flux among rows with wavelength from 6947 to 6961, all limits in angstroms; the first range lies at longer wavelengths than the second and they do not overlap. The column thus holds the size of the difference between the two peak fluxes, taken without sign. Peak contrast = 0.42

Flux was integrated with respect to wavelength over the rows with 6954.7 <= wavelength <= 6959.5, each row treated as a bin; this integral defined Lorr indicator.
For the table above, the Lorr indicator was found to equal 38.5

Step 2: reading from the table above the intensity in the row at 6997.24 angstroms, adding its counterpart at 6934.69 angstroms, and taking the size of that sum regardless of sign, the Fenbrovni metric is 16.8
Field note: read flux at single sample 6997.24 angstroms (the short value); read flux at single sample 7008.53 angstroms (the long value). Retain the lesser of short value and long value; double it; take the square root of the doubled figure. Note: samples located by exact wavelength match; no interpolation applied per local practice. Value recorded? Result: 4.06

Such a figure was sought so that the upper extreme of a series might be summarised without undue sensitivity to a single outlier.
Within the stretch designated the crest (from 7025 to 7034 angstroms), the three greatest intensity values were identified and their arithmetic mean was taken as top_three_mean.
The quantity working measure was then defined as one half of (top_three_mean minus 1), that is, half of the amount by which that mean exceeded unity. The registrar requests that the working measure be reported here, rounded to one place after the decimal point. 3.6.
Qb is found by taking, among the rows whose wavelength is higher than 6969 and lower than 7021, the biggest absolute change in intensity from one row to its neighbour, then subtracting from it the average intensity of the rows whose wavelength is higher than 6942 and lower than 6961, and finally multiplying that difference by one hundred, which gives -816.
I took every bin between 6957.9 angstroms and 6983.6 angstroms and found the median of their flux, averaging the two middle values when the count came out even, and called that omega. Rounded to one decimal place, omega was 8.3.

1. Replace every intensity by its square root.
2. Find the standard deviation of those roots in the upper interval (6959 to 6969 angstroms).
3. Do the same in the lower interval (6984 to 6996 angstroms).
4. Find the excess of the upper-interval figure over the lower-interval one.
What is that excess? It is -0.013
